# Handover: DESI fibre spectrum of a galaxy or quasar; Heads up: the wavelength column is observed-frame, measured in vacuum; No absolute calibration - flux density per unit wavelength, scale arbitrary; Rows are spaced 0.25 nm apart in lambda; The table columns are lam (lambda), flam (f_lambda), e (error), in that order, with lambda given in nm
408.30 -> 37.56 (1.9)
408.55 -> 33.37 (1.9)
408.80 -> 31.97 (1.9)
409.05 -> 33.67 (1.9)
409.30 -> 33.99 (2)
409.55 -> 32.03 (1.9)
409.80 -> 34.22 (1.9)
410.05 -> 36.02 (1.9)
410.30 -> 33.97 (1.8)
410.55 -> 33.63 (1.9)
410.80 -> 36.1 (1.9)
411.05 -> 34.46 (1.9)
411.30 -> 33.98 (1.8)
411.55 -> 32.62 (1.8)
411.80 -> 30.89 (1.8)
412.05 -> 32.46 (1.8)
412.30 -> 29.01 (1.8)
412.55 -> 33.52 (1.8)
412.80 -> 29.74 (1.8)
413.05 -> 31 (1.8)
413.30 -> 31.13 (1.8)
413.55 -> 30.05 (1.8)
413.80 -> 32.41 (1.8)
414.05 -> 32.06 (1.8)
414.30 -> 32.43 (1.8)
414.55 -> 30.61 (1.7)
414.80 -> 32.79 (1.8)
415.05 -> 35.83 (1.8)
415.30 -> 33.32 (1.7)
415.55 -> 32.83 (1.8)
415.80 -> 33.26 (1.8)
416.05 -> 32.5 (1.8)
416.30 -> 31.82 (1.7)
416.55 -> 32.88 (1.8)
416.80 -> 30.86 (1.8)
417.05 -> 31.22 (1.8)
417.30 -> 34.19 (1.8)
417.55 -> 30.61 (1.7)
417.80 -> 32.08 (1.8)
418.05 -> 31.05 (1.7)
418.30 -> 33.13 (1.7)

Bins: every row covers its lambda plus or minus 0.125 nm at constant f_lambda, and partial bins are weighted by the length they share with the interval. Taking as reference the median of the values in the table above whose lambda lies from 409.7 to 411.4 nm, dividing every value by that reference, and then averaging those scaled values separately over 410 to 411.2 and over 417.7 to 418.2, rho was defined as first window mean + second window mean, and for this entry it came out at 1.94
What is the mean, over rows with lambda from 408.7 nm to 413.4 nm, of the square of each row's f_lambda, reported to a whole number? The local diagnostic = 1084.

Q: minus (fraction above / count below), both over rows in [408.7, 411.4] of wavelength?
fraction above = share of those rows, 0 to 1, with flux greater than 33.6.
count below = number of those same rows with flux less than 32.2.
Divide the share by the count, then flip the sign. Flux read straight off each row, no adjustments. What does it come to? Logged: -0.41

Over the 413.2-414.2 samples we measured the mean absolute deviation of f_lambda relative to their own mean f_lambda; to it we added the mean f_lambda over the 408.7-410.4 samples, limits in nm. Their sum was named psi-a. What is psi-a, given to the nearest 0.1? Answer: 34.5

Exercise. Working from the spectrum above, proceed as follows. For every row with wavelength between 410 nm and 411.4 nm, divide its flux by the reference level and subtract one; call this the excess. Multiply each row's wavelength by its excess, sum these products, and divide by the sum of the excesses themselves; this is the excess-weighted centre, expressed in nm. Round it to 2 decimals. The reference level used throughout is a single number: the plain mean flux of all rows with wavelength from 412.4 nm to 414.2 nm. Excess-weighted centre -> 410.64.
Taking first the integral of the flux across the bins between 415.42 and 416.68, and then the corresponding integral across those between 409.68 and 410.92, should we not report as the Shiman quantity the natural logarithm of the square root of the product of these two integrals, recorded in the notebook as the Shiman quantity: 3.74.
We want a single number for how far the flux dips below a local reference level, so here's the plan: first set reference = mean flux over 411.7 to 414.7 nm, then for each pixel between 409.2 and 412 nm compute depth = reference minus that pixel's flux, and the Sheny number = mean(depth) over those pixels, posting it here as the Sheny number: -2.5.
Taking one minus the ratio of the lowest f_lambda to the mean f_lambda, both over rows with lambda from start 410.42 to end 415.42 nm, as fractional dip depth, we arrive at 0.10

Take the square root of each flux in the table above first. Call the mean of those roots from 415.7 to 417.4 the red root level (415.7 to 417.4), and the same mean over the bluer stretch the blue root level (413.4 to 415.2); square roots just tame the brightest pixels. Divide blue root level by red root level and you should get 0.999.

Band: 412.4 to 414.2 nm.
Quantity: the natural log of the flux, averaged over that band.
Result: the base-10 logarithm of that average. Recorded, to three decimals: 0.537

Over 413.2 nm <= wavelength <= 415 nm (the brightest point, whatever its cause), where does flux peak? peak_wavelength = 414.80 nm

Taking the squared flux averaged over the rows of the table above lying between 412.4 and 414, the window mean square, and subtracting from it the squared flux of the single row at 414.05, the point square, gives -46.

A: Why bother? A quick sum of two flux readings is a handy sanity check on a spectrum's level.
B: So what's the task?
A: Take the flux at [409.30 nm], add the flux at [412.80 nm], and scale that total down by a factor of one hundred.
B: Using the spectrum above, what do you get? 0.64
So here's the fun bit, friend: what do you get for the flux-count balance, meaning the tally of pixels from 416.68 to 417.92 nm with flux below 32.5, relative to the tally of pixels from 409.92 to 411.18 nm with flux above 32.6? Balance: 0.800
